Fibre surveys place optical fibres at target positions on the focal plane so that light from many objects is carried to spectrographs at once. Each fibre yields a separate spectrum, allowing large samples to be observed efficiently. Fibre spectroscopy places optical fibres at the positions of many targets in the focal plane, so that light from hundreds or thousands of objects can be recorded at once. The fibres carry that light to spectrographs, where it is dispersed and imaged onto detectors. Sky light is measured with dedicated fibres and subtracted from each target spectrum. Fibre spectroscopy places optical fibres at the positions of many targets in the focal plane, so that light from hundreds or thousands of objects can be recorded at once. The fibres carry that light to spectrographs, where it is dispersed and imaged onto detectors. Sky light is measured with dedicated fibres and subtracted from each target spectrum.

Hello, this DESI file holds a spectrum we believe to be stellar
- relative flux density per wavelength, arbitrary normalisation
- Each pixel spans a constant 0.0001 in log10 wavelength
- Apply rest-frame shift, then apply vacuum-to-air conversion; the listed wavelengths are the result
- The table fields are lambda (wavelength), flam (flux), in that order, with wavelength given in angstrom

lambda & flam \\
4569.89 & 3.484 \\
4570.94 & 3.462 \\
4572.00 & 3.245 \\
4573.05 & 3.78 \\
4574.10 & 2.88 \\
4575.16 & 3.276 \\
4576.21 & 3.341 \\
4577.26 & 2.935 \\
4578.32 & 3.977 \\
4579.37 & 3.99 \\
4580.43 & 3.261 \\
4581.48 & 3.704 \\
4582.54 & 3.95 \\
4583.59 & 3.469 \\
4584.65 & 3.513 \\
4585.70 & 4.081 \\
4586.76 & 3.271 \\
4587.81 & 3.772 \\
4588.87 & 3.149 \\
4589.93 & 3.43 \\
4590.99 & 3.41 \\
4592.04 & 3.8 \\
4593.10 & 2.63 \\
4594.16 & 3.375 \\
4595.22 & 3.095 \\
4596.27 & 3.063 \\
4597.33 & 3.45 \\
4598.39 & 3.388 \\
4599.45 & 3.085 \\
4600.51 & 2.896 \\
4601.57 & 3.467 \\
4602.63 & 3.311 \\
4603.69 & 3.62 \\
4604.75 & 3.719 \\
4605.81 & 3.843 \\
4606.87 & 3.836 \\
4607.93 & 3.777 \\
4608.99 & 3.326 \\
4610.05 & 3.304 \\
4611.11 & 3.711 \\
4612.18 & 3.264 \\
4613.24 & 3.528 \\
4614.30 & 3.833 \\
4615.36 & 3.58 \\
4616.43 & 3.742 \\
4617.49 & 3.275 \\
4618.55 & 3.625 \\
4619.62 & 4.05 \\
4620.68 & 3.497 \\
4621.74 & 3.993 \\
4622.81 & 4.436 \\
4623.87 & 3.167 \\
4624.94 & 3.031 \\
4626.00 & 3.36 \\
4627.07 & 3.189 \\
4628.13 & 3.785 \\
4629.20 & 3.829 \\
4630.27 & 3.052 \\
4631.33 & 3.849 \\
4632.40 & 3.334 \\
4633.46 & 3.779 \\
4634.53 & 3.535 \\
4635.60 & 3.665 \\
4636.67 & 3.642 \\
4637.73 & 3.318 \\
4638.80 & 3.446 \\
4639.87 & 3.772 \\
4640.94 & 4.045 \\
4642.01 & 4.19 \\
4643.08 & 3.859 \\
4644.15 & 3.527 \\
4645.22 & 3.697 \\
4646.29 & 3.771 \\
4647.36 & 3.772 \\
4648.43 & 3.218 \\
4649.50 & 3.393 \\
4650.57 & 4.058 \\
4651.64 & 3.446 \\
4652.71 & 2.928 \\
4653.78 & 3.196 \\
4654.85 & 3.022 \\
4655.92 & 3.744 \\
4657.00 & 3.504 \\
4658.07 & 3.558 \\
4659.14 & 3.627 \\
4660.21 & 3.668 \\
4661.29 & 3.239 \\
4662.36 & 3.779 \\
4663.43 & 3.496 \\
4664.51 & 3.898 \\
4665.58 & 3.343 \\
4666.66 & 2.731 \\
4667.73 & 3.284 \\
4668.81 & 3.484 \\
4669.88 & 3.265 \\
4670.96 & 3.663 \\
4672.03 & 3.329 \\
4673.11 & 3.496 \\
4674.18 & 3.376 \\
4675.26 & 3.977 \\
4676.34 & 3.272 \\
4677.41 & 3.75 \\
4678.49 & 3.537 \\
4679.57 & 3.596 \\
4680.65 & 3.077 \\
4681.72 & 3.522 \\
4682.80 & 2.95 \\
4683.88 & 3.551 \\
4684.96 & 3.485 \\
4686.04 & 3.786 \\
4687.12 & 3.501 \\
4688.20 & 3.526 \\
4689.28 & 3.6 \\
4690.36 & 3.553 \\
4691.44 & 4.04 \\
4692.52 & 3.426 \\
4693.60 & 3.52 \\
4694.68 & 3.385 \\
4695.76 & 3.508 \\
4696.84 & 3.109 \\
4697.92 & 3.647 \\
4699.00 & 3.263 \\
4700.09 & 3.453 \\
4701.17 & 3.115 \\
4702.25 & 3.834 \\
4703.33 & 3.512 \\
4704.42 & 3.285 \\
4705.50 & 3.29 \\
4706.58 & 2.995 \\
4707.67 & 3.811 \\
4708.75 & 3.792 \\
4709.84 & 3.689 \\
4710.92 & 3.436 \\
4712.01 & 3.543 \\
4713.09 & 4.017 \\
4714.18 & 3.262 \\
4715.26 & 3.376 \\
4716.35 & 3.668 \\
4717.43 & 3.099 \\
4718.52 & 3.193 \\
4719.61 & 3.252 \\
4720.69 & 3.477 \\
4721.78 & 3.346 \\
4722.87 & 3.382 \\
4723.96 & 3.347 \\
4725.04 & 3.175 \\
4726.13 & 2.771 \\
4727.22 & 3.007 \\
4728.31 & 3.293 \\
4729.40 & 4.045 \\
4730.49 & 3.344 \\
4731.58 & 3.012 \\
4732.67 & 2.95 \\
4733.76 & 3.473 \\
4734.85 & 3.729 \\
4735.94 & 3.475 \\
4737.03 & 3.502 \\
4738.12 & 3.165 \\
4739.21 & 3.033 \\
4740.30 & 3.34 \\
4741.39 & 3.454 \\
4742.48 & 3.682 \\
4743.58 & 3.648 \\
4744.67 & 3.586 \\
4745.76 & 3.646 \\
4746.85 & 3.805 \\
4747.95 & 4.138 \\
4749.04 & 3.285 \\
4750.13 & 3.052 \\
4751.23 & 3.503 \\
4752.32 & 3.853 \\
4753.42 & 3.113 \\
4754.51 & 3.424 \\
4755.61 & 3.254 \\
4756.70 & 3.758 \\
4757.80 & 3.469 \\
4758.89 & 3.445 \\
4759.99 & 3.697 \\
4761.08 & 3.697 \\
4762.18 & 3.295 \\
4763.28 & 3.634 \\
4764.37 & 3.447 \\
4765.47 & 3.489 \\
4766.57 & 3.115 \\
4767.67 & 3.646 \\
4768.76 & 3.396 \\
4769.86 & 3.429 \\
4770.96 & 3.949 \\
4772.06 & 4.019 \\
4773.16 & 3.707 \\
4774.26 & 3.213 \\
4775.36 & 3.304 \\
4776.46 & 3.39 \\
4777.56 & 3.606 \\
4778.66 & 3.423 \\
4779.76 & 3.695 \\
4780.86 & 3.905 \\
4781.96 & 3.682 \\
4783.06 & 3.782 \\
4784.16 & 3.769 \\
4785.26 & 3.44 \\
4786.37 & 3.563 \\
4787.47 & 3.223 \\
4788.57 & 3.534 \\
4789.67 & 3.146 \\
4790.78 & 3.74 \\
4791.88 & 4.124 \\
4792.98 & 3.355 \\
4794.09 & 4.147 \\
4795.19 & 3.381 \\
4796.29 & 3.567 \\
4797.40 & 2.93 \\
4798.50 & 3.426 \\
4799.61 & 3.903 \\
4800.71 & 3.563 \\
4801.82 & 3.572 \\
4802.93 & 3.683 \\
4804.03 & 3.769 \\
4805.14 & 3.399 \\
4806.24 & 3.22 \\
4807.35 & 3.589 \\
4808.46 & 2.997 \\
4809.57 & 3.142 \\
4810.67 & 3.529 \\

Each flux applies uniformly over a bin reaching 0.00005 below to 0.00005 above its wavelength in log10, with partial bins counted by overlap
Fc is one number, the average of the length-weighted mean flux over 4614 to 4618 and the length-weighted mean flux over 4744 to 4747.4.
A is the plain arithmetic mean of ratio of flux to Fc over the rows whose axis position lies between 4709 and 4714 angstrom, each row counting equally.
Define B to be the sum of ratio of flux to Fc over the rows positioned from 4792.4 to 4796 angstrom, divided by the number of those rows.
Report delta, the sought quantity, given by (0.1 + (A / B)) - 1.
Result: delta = 0.11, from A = 1.01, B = 1.00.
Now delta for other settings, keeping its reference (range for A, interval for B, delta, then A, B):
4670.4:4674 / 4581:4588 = 0.05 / 0.96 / 1.01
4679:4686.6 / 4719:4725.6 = 0.13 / 0.94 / 0.92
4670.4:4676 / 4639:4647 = 0.03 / 0.98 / 1.05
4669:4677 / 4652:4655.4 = 0.24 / 0.96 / 0.84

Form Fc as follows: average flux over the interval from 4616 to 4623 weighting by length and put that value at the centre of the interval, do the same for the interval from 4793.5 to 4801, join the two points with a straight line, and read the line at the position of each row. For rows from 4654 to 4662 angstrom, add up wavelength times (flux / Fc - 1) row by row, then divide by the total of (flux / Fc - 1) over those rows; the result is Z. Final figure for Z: 4657.7 angstrom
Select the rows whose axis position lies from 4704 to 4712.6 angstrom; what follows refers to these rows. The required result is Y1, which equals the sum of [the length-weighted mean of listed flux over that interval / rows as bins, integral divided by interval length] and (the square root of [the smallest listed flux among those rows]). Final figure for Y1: 5.22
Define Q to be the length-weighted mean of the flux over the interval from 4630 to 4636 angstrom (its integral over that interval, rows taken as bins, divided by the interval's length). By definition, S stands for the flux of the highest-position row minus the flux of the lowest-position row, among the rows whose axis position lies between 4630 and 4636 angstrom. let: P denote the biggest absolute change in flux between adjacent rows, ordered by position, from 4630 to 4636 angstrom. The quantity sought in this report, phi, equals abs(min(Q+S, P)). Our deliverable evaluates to 0.80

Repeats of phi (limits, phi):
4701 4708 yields 0.82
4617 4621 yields 0.55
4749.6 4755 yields 0.74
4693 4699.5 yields 0.54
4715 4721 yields 0.57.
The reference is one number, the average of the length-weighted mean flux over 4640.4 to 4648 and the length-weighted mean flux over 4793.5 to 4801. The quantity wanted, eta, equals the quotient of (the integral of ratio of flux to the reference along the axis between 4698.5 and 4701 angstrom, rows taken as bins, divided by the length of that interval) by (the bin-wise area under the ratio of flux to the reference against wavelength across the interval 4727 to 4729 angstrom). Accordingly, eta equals 0.51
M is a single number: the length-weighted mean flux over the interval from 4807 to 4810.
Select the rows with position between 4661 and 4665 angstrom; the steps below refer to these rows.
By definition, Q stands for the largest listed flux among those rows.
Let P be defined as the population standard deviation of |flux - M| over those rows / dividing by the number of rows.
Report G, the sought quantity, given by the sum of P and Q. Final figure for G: 4.15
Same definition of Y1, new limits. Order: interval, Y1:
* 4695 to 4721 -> 5.17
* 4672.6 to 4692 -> 5.25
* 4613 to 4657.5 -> 5.30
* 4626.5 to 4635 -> 5.29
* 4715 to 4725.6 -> 5.09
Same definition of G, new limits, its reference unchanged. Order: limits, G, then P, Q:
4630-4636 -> 4.04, 0.192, 3.849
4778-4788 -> 4.11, 0.203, 3.905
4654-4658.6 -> 3.87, 0.121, 3.744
